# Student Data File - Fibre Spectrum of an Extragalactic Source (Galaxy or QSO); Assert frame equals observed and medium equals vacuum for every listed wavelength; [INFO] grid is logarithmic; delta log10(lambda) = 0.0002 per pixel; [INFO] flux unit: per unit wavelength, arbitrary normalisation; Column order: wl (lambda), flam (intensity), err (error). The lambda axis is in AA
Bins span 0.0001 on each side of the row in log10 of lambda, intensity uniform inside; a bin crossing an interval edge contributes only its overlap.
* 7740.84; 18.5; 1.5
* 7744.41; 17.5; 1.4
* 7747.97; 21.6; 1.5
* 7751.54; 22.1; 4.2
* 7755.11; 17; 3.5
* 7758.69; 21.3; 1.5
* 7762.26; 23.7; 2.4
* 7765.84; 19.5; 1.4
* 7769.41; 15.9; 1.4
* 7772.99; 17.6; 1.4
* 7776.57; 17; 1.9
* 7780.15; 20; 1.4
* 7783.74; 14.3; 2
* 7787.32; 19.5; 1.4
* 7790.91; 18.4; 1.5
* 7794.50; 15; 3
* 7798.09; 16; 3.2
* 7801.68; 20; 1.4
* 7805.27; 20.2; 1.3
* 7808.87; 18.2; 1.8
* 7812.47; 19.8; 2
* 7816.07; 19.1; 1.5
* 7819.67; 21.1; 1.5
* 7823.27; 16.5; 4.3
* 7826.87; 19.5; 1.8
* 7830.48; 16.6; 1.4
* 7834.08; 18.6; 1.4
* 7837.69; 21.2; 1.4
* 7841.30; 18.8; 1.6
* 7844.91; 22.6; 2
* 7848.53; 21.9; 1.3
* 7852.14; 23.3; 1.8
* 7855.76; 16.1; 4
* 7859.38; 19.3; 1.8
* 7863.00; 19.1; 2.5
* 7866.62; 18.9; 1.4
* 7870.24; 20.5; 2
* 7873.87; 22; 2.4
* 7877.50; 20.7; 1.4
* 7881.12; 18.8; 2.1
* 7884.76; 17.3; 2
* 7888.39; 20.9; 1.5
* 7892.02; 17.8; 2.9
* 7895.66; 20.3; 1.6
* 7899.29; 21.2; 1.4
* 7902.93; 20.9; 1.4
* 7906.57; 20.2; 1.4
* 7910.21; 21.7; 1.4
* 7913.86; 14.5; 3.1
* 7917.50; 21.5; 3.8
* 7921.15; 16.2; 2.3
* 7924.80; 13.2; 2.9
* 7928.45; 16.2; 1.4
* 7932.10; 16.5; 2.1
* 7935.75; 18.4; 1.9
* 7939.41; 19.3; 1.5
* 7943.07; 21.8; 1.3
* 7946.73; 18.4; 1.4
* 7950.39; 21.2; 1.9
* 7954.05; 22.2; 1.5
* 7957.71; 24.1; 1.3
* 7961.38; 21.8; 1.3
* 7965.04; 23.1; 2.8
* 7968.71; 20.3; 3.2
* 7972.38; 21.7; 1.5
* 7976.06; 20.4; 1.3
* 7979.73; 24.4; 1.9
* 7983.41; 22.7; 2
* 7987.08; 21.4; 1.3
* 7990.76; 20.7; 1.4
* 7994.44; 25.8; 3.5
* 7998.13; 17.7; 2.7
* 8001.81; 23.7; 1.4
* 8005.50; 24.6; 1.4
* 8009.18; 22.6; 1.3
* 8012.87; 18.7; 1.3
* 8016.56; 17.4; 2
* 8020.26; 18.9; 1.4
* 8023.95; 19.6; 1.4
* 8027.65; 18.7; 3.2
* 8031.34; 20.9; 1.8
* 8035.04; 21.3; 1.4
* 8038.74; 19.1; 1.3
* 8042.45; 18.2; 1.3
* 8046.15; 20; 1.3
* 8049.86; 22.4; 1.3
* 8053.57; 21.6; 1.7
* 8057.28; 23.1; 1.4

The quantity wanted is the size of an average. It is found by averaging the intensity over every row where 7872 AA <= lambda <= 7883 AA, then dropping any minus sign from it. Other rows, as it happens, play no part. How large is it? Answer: 20.5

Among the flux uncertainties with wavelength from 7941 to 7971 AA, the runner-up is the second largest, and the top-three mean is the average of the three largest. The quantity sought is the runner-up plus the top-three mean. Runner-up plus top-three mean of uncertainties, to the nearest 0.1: 5.4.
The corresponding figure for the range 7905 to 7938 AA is 6.4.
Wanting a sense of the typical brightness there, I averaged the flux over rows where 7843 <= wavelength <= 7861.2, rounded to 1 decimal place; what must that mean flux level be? 20.6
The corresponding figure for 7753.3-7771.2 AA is 19.5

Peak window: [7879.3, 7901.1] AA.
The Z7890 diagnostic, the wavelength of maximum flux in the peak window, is 7899.29 AA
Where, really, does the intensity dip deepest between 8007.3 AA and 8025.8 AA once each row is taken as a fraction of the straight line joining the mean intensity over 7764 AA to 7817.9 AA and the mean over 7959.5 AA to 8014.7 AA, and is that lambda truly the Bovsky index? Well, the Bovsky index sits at 8016.56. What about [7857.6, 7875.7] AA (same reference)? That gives 7866.62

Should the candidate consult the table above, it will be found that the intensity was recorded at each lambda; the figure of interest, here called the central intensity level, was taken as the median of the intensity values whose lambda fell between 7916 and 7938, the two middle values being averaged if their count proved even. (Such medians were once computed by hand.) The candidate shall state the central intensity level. 16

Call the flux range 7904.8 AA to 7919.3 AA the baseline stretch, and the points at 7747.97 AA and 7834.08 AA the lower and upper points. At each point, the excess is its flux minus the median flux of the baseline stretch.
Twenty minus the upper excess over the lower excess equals 23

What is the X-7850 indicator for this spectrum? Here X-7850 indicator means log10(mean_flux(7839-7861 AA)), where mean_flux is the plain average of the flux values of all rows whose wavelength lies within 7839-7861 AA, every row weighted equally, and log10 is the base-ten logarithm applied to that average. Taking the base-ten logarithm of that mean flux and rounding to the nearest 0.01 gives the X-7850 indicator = 1.31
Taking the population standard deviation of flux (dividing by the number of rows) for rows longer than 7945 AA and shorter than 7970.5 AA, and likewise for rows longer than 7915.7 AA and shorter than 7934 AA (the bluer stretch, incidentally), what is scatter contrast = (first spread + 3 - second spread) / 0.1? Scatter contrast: 21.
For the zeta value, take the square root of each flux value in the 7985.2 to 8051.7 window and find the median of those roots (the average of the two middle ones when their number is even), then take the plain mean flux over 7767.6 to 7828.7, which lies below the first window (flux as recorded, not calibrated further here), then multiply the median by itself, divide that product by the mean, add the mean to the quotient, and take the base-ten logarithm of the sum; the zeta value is 1.28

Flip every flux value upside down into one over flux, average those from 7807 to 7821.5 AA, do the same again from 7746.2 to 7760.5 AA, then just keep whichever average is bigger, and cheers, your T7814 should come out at 0.051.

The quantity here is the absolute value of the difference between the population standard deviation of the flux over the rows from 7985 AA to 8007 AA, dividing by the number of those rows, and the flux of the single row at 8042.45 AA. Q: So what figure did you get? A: 15.5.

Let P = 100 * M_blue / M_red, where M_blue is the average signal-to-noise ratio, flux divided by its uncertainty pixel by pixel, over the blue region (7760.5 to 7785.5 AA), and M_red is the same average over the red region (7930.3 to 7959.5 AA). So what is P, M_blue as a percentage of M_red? 85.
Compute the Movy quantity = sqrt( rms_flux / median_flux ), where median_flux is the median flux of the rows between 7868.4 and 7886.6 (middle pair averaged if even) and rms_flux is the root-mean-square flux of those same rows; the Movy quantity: 0.99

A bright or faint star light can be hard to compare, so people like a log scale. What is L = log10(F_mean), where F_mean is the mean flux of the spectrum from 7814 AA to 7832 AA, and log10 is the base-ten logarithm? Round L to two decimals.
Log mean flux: 1.27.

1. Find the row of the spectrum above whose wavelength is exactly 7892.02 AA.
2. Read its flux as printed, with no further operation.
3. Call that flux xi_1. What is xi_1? 17.8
